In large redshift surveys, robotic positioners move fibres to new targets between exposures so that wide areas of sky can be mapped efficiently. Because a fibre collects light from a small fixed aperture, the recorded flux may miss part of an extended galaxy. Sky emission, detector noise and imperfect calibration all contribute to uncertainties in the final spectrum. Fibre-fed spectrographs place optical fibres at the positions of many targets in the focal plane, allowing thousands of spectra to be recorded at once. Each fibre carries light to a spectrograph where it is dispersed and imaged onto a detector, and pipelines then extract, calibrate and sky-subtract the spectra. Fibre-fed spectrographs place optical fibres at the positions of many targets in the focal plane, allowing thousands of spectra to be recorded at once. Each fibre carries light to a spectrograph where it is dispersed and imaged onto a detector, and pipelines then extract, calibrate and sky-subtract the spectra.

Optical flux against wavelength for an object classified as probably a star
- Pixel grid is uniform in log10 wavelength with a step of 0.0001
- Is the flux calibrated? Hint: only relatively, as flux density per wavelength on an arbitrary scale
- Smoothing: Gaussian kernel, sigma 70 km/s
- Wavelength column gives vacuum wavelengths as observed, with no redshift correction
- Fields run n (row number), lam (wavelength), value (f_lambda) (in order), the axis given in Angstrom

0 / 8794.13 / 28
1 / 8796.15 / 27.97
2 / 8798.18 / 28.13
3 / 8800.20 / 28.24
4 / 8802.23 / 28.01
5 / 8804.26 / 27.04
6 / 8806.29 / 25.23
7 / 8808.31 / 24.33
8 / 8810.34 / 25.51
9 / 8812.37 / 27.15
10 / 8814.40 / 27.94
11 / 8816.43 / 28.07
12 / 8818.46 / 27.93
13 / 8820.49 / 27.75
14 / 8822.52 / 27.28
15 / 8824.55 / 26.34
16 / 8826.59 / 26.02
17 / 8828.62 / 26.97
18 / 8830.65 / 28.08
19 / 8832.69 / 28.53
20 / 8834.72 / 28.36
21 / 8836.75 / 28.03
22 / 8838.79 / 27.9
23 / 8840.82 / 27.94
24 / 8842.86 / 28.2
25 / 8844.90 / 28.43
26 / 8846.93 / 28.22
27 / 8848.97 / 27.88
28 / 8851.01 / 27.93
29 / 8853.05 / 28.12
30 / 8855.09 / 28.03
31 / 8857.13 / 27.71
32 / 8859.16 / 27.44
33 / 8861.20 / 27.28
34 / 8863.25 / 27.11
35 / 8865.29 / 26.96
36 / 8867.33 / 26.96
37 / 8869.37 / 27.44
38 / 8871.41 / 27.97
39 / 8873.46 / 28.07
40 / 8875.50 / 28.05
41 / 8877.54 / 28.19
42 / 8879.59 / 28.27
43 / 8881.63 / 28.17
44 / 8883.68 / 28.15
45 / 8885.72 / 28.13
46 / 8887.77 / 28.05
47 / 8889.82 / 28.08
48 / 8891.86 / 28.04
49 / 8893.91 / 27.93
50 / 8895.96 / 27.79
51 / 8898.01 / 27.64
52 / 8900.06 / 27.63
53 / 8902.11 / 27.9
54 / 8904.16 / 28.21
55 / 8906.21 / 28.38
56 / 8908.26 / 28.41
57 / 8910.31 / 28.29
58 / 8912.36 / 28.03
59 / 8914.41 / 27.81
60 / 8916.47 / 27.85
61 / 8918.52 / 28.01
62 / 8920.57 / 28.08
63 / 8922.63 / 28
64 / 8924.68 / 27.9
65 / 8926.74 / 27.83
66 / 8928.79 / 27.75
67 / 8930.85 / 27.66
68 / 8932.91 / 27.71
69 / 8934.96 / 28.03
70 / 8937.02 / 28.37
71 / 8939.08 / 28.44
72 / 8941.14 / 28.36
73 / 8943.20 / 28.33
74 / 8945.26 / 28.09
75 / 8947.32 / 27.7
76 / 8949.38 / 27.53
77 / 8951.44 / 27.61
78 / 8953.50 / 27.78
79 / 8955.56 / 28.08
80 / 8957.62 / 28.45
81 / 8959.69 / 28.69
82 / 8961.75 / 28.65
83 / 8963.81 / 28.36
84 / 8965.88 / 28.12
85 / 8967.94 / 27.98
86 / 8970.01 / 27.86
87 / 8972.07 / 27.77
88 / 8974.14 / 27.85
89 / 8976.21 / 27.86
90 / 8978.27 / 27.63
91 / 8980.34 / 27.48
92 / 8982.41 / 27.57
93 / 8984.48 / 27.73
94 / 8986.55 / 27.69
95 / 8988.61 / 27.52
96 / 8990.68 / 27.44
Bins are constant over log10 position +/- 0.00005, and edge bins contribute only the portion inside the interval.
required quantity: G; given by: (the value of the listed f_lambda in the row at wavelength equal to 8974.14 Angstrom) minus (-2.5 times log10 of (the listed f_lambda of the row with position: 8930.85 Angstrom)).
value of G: 31.45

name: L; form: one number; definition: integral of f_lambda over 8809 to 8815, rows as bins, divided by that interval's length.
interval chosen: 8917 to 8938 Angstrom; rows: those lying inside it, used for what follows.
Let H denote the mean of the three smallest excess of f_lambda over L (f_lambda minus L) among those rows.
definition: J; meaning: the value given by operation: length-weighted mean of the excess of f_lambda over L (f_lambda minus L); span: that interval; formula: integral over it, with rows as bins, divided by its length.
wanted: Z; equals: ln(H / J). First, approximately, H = 1.07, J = 1.29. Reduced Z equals -0.19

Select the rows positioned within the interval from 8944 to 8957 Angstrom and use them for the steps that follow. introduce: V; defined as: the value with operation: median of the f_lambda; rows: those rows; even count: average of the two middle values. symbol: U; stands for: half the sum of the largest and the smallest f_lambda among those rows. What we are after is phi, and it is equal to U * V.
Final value 771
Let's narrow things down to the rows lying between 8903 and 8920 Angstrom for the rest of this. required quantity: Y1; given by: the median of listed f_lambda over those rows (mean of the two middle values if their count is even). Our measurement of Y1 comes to 28.1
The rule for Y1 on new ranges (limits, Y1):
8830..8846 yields 28.1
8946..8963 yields 27.9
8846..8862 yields 27.9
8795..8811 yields 27.5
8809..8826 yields 27.5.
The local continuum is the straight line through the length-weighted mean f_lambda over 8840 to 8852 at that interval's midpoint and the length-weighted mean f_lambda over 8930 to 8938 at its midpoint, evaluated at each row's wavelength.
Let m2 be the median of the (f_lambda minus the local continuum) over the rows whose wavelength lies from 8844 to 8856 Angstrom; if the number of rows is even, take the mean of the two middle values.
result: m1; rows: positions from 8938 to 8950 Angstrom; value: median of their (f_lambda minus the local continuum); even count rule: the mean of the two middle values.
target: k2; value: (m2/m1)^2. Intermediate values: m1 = 0.3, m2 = 0.00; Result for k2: 0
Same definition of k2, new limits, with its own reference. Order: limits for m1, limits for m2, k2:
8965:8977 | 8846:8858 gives 11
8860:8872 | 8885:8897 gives 0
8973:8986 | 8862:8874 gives 16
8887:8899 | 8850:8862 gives 70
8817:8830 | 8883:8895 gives 0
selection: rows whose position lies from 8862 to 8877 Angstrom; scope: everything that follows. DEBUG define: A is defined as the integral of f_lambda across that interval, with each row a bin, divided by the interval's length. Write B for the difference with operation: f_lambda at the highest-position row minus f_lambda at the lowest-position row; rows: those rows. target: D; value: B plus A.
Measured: 28.5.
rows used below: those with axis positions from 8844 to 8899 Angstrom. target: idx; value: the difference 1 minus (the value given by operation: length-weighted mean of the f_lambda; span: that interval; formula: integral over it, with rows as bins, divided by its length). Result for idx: -26.9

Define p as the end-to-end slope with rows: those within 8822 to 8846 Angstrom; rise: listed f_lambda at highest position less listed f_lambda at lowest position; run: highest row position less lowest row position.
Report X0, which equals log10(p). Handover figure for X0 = -1.3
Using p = 0.051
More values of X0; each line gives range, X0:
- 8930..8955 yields -2.3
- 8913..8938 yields -1.6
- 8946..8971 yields -2.2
